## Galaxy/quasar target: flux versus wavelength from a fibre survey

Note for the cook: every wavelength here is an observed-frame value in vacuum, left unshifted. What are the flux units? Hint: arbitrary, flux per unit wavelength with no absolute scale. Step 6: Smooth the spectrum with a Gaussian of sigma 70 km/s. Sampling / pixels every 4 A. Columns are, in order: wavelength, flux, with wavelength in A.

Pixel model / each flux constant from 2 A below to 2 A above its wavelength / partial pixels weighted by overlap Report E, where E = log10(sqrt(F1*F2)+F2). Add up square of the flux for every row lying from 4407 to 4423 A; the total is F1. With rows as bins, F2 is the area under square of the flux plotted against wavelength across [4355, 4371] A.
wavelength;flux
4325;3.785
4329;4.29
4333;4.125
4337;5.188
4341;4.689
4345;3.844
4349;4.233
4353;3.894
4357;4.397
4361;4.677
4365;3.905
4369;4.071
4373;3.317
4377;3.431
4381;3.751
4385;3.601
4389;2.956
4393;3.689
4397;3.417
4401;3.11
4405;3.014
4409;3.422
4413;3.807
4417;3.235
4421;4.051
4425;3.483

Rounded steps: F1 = 53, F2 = 292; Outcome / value 2.62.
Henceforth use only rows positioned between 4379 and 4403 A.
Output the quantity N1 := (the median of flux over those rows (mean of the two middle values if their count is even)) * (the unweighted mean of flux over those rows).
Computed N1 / 12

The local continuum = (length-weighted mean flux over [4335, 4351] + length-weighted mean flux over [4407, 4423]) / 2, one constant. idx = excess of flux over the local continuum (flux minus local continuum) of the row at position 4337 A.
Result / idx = 1.13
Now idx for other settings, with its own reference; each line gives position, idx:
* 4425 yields -0.58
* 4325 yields -0.27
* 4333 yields 0.07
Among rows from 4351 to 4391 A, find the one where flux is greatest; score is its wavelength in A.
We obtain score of 4361 A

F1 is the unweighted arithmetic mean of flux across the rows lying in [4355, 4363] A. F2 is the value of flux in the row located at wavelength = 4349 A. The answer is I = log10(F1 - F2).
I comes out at -0.52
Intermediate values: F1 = 4.5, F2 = 4.233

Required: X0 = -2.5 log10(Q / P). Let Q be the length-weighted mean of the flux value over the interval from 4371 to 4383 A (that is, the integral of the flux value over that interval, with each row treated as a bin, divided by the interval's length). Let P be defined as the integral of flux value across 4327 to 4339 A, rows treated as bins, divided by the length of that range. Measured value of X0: 0.28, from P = 4.5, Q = 3.5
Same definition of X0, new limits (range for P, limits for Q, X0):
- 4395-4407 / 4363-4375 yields -0.18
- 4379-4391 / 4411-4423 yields -0.08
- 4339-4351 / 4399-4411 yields 0.32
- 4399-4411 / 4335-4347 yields -0.39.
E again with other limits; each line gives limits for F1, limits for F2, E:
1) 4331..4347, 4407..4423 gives 2.54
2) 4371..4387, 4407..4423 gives 2.50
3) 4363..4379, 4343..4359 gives 2.59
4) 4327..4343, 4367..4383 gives 2.54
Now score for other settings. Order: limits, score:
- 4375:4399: 4381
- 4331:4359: 4337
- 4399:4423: 4421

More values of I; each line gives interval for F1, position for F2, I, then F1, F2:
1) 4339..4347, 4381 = -0.29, 4.3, 3.751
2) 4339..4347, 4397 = -0.07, 4.3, 3.417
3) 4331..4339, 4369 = -0.23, 4.7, 4.071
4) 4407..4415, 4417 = -0.42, 3.6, 3.235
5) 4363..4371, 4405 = -0.01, 4.0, 3.014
